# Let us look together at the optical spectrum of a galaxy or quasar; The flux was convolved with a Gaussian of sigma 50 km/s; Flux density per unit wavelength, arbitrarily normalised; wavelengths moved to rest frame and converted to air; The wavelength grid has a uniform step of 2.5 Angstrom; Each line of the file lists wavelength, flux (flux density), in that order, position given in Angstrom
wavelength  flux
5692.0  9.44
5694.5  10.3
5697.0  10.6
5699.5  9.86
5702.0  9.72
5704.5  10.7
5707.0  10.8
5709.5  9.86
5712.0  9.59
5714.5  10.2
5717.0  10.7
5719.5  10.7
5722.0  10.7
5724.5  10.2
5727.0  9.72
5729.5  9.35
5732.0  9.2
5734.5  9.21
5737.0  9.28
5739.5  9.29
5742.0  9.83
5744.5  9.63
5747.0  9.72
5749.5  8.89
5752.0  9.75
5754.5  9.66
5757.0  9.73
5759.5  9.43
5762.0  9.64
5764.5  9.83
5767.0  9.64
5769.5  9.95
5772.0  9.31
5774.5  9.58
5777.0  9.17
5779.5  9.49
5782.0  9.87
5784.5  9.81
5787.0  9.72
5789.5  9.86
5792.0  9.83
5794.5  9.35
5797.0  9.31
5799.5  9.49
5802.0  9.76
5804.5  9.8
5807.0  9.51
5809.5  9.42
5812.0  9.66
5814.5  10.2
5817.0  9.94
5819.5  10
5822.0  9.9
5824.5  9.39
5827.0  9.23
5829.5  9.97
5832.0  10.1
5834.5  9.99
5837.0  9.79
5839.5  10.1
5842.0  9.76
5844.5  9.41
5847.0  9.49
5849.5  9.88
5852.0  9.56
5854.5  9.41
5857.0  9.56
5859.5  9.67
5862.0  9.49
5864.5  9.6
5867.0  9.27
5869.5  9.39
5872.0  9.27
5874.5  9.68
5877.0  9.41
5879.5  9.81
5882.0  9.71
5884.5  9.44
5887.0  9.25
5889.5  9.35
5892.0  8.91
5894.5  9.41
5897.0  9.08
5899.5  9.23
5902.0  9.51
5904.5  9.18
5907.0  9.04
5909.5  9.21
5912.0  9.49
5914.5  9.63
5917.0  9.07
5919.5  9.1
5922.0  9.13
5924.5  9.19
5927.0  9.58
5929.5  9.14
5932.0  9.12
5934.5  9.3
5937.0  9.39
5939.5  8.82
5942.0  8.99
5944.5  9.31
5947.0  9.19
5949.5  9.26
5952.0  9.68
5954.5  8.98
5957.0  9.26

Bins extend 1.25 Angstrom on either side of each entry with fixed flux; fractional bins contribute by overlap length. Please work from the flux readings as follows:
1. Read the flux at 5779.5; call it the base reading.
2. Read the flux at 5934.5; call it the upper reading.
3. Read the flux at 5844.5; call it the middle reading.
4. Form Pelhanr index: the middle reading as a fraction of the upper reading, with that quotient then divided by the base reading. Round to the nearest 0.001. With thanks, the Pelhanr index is 0.107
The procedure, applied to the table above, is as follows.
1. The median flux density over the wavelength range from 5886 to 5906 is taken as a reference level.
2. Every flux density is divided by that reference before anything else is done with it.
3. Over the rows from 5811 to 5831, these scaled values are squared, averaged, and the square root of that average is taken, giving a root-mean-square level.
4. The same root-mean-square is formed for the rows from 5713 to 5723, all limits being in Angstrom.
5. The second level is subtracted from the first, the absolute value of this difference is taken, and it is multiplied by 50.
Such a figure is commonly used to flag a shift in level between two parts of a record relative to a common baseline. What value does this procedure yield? 4.3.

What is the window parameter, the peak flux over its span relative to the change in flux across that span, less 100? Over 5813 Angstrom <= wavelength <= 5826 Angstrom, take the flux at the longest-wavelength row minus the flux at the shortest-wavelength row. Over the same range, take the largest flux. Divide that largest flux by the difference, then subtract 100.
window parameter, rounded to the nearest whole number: -113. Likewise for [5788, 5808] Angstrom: -128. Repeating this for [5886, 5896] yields -41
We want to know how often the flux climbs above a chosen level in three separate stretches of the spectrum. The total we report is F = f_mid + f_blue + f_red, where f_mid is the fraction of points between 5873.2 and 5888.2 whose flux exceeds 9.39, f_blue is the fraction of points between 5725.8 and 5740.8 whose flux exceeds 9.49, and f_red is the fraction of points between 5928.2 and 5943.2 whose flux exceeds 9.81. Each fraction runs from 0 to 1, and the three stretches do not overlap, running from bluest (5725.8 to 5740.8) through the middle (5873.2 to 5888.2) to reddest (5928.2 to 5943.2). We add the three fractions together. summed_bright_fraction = 1.0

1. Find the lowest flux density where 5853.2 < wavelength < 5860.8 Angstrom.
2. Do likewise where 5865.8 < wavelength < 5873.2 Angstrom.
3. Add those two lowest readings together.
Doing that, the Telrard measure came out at 18.7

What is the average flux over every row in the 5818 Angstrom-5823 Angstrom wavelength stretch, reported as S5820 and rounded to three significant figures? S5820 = 9.95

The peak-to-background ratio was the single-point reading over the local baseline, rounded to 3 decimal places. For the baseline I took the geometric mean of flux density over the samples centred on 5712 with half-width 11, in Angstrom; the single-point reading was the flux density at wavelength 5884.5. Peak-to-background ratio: 0.915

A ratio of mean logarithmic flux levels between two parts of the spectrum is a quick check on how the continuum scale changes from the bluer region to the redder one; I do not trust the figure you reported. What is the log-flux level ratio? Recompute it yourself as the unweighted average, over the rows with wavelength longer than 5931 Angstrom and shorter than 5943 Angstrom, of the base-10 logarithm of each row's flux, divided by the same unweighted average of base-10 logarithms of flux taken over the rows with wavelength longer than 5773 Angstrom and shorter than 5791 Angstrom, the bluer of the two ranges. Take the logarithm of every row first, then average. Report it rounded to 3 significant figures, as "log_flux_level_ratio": 0.976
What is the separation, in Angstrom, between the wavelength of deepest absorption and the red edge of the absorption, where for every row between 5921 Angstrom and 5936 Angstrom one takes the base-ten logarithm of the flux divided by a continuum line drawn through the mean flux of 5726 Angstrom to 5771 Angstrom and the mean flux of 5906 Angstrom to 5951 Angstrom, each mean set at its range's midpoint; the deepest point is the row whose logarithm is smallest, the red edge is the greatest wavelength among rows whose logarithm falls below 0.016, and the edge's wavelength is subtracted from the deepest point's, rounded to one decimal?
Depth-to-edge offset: -12.5 Angstrom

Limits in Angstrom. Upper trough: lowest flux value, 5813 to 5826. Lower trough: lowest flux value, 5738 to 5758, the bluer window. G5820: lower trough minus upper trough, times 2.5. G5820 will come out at -1.25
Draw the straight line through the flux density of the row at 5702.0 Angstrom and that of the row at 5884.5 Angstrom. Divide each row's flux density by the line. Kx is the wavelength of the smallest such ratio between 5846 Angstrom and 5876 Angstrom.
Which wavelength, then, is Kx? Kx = 5867.0 Angstrom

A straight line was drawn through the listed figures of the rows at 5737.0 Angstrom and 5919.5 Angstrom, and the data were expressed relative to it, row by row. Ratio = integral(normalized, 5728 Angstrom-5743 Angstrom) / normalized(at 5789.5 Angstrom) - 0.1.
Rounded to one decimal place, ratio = 14.1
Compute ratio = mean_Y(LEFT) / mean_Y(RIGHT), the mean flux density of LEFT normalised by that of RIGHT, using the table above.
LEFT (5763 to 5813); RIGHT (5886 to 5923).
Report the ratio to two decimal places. 1.04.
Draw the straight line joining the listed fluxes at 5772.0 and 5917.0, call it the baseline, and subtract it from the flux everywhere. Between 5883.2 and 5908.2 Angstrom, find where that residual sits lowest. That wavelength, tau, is 5892.0 Angstrom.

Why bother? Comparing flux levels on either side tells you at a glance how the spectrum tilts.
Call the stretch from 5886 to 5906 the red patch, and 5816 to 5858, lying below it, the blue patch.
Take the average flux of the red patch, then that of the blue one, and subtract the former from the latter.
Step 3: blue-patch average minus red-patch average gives 0.5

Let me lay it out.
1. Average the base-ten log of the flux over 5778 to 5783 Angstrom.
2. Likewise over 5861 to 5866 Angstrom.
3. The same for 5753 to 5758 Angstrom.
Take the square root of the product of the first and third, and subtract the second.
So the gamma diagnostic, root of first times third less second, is 0.006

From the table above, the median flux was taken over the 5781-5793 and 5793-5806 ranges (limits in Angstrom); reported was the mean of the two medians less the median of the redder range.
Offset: 0.17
